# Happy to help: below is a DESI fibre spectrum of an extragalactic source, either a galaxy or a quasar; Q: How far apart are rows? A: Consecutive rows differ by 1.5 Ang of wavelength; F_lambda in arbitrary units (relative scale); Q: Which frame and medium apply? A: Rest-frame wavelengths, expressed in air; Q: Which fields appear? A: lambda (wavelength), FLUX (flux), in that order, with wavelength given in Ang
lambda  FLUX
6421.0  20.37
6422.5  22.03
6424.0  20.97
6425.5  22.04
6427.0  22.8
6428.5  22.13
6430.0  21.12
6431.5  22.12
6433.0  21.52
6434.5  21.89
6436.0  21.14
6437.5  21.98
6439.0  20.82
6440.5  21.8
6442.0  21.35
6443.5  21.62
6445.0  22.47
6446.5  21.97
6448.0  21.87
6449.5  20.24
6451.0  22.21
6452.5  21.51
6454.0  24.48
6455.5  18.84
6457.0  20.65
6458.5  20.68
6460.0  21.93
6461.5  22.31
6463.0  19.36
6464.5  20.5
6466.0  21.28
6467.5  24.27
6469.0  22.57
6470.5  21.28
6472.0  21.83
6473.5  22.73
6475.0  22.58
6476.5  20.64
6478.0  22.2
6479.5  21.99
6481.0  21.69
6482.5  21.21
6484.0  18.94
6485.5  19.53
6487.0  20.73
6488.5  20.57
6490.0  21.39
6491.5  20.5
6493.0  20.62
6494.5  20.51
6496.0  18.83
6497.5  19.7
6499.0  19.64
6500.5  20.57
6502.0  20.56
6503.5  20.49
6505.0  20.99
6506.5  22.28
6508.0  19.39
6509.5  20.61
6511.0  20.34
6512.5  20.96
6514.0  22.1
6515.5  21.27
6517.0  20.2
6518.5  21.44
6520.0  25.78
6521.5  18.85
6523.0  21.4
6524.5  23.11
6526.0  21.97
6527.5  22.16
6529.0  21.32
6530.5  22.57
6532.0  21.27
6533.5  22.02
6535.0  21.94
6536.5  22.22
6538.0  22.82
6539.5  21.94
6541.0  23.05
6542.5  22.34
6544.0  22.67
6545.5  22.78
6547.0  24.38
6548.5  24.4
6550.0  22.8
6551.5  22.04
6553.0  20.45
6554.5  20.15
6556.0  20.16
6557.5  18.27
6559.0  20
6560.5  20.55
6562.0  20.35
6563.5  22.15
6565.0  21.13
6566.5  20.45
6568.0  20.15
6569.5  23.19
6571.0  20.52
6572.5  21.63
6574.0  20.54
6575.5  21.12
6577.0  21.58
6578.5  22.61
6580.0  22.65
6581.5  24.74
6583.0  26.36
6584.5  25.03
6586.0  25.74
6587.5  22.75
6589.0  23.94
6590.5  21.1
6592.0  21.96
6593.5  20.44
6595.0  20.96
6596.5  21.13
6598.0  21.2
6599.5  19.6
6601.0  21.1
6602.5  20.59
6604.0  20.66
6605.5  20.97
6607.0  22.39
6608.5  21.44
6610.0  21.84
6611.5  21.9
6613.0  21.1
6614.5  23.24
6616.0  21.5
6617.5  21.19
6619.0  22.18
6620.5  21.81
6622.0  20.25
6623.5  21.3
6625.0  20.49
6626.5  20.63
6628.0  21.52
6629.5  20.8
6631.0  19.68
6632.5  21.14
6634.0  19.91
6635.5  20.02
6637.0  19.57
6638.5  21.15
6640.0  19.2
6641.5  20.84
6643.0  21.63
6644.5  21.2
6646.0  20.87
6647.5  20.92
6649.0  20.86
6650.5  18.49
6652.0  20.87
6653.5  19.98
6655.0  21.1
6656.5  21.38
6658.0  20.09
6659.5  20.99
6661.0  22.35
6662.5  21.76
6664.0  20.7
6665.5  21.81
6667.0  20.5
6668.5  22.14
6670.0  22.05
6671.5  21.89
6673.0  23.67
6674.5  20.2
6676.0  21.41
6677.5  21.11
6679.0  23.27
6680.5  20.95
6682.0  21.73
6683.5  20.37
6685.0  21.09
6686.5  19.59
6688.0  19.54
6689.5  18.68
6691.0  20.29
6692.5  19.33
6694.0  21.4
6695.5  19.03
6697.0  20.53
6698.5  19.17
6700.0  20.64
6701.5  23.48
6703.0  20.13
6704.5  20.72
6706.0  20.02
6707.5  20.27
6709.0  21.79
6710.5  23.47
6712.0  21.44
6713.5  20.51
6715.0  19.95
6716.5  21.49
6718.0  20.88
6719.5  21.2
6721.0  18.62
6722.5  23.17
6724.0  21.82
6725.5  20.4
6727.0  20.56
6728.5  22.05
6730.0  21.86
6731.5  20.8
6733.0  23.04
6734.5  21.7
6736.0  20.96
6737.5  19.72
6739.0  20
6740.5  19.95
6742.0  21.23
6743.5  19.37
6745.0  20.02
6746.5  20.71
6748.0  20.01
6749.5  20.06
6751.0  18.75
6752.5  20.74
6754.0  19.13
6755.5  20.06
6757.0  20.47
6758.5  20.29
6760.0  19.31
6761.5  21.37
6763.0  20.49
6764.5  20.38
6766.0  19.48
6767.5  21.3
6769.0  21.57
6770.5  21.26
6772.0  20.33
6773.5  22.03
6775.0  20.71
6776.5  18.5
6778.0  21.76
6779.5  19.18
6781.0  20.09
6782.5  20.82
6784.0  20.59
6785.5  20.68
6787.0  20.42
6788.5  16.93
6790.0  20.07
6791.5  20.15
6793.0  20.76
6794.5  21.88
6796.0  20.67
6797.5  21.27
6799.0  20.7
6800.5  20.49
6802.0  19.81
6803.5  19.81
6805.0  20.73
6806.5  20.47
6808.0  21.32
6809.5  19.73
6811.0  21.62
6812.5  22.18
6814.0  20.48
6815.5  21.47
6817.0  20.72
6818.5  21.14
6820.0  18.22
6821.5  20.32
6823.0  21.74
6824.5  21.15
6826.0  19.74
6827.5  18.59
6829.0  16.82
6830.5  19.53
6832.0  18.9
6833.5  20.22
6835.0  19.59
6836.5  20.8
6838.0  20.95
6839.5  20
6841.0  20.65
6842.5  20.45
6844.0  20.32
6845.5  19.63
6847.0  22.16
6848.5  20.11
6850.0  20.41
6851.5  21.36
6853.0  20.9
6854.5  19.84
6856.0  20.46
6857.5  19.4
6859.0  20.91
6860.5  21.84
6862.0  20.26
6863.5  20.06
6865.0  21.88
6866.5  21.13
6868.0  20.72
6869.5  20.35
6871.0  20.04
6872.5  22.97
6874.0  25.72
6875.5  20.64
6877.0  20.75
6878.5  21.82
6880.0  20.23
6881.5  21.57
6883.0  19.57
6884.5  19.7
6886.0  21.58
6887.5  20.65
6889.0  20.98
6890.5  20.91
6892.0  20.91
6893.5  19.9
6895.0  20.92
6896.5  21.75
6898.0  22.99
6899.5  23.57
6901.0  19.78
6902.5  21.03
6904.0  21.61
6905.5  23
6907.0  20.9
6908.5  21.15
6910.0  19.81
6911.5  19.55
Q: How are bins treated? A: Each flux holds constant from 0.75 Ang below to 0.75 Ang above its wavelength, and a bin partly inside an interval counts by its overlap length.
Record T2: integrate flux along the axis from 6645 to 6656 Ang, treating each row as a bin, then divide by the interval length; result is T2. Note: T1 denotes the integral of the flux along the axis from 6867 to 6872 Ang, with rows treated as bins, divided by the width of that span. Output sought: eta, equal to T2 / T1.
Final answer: 1.00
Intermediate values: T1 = 20.5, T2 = 20.5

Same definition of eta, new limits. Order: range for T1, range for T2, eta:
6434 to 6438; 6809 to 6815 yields 0.97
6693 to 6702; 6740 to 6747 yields 0.98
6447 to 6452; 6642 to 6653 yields 0.96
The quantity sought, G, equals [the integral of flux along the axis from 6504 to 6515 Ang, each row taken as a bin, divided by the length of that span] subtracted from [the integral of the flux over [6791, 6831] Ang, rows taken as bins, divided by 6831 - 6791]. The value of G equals -0.52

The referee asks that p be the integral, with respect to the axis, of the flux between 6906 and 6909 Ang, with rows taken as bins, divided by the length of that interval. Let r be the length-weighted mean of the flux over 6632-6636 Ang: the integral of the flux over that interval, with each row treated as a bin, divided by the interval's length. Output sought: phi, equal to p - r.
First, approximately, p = 21.2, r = 20.3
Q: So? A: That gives 0.9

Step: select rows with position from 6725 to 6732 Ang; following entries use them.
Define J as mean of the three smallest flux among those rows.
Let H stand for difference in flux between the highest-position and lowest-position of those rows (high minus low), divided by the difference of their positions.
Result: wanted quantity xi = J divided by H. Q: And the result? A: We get 309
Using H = 0.07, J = 20.6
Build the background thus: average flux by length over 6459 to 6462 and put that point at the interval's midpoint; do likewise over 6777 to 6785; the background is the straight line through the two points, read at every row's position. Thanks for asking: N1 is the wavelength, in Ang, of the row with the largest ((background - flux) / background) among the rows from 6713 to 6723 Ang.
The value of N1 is 6721.0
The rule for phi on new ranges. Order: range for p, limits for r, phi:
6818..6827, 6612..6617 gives -1.6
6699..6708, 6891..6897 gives 0.0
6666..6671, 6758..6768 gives 1.2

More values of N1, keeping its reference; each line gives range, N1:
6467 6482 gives 6476.5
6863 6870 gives 6863.5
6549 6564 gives 6557.5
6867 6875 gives 6871.0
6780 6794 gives 6788.5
